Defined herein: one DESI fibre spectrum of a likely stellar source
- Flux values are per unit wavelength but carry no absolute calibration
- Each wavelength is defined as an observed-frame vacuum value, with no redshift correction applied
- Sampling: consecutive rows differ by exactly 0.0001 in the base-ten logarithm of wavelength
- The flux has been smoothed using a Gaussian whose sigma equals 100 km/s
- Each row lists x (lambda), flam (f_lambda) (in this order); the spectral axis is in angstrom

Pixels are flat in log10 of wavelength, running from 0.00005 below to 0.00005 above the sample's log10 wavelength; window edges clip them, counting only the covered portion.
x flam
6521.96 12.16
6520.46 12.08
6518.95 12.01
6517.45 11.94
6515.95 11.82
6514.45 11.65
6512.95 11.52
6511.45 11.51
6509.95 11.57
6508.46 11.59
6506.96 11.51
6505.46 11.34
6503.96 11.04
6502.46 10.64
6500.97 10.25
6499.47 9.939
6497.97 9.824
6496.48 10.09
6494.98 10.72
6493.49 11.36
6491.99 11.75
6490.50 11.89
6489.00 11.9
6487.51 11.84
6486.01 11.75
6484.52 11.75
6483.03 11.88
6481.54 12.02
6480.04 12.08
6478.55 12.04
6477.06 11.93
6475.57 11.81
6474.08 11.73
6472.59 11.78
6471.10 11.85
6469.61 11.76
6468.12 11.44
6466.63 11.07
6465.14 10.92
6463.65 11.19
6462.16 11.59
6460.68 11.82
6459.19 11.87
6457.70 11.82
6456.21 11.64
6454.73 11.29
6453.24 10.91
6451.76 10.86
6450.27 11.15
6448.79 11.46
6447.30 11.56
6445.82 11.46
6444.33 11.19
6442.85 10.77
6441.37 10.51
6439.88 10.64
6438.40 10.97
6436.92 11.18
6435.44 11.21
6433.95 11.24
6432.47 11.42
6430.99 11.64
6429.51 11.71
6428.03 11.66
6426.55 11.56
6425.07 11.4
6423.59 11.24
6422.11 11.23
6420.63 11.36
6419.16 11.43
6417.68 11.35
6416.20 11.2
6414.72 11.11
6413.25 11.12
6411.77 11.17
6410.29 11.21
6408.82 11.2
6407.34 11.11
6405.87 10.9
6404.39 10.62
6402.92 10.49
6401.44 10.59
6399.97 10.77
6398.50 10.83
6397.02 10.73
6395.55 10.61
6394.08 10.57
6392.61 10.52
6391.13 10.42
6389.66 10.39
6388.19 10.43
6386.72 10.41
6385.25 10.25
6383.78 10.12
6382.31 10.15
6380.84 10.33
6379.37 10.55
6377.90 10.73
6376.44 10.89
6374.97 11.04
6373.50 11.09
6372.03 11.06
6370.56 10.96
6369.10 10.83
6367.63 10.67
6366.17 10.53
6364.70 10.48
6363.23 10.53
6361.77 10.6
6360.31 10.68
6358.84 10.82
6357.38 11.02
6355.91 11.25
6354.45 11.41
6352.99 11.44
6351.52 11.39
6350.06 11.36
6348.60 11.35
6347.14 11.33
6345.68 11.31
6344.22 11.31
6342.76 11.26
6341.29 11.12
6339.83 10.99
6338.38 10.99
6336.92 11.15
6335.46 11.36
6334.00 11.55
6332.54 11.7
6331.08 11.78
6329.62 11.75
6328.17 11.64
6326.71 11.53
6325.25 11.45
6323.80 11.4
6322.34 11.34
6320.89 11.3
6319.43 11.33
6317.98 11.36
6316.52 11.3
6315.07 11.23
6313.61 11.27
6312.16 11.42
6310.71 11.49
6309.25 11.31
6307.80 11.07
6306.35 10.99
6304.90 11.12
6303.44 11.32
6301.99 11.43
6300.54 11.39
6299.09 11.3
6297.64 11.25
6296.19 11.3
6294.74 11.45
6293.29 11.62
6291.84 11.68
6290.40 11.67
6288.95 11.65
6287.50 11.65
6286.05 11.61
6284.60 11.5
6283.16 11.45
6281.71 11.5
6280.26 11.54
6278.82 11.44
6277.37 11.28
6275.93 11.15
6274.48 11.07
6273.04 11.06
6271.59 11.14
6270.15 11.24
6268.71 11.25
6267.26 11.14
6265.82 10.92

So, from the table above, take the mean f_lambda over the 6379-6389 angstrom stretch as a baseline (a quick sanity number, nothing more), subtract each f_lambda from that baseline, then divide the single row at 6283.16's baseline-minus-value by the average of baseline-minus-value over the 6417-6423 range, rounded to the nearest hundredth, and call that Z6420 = 1.11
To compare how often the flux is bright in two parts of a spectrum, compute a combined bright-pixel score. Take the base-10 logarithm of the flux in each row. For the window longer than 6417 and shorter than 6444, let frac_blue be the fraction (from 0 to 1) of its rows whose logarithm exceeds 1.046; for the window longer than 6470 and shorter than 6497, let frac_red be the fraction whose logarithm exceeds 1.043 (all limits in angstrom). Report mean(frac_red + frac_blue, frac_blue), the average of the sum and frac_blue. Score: 1.2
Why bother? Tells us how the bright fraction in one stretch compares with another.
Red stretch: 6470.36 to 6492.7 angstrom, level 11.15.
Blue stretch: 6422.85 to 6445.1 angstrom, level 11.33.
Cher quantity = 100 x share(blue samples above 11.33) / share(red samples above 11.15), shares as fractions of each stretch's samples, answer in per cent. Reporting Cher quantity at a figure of 40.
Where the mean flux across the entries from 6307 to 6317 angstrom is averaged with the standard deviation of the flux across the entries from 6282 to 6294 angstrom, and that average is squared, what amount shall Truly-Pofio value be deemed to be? 32.4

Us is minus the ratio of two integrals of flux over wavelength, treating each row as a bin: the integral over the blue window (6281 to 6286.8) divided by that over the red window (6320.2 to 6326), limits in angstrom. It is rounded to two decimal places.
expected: -1.01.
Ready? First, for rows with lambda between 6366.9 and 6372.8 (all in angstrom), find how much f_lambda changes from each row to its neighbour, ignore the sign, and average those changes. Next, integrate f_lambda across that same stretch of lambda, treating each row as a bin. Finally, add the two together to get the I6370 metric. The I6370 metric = 64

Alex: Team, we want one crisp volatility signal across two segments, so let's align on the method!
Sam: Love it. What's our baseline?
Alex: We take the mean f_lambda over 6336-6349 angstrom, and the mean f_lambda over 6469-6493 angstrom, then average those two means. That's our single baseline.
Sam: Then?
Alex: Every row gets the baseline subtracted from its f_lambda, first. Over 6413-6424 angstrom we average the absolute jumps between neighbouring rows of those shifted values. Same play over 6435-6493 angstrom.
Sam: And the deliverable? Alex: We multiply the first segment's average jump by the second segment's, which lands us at 0.013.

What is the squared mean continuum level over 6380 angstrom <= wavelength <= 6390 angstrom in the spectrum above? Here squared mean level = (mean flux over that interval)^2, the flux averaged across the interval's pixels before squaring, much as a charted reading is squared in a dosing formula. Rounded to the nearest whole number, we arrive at 106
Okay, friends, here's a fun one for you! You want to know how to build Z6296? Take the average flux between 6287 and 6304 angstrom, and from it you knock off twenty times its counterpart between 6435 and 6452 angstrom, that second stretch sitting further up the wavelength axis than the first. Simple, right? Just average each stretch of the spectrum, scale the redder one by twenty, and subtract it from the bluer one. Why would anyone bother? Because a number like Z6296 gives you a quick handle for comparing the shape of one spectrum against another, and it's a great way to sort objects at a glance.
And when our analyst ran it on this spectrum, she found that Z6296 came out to -210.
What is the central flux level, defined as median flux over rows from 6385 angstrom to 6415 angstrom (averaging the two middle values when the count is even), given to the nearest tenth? 10.6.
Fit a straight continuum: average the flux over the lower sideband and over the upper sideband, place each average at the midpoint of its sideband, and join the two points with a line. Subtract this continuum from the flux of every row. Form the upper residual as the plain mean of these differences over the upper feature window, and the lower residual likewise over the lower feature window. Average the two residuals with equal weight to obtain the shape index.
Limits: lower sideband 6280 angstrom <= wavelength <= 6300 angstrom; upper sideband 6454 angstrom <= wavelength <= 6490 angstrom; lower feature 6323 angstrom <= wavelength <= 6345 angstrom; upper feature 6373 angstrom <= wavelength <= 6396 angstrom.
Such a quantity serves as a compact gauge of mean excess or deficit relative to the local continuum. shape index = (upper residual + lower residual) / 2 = -0.62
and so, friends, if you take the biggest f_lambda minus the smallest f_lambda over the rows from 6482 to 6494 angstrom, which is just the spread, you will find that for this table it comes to 0.5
